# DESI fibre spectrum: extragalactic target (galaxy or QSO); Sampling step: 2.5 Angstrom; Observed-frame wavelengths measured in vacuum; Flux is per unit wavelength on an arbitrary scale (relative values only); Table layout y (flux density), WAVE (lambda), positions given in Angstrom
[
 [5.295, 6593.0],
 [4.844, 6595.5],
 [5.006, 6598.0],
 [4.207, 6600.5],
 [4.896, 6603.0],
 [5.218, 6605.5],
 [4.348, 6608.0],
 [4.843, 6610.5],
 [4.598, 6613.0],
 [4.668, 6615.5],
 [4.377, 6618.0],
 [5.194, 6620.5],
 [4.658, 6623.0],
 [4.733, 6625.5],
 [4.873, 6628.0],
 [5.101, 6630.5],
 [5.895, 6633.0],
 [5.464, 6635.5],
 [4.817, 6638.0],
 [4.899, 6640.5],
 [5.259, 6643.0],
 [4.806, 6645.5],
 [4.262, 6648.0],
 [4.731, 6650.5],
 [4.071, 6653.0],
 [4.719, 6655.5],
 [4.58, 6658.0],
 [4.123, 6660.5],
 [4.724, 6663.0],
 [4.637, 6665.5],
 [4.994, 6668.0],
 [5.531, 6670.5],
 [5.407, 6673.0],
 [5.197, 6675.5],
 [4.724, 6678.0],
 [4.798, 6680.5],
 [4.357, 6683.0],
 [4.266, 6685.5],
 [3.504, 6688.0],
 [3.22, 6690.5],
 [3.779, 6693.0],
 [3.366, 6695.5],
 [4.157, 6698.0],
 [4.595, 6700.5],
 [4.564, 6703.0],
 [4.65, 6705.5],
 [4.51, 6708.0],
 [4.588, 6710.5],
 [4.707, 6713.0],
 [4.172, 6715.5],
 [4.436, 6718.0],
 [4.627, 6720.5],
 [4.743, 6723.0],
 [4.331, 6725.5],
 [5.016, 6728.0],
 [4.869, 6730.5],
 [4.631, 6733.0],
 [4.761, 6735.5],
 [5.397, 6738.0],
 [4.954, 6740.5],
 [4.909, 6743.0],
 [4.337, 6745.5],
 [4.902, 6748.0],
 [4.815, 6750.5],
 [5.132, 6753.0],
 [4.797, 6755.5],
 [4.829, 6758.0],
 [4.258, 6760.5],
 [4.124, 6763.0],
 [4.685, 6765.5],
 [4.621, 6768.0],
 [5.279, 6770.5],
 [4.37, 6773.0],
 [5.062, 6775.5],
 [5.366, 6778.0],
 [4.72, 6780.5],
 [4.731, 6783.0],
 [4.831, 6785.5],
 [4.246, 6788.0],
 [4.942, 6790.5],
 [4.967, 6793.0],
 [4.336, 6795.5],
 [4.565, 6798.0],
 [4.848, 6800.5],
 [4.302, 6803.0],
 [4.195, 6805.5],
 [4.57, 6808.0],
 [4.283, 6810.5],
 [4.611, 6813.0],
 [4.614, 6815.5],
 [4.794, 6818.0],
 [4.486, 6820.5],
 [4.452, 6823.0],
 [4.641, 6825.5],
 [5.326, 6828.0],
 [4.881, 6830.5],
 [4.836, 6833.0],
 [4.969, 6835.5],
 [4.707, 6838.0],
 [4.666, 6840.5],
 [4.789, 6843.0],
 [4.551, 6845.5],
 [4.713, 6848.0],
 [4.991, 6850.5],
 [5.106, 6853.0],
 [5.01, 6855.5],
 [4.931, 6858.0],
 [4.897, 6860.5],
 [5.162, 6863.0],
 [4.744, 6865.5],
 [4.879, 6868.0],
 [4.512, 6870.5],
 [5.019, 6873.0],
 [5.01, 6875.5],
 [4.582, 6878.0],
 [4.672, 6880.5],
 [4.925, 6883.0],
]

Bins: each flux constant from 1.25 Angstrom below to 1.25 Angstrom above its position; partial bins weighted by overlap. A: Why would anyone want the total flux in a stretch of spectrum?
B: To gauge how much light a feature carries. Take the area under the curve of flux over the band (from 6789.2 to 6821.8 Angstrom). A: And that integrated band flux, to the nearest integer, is 149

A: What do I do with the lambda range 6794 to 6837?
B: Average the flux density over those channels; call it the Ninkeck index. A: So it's 4.63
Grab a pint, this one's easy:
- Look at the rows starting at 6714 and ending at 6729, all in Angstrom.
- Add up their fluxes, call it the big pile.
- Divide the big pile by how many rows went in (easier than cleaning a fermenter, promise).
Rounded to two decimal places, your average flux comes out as 4.55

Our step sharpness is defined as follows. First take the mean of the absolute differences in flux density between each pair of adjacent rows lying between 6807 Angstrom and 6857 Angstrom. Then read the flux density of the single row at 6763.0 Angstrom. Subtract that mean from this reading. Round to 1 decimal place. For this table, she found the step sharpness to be 3.9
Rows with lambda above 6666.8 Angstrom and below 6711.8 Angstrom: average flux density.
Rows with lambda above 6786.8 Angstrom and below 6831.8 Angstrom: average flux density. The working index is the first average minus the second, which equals -0.16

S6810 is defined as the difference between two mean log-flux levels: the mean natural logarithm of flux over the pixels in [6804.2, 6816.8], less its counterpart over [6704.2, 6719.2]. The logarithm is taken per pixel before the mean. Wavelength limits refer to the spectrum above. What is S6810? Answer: -0.01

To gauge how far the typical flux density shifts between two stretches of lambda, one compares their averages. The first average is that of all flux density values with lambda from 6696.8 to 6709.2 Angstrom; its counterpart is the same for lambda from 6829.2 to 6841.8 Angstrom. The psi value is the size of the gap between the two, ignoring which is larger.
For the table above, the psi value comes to 0.32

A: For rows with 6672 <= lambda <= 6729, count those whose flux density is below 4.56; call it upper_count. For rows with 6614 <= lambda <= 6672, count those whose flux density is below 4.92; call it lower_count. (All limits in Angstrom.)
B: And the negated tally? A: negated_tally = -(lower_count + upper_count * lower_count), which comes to -192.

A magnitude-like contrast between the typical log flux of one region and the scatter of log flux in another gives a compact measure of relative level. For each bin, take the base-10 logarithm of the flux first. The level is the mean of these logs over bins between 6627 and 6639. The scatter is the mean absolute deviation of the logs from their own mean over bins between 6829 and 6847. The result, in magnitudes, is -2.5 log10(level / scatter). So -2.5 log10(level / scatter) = -4.6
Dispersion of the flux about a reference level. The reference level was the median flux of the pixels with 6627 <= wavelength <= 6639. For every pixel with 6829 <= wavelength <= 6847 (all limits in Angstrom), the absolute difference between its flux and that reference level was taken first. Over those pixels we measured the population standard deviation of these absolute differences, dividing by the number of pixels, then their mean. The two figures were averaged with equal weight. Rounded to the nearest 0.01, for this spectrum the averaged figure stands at 0.23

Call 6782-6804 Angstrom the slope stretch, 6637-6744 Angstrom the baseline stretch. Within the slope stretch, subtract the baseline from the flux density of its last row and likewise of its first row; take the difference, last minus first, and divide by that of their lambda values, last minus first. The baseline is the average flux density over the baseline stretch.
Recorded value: -0.021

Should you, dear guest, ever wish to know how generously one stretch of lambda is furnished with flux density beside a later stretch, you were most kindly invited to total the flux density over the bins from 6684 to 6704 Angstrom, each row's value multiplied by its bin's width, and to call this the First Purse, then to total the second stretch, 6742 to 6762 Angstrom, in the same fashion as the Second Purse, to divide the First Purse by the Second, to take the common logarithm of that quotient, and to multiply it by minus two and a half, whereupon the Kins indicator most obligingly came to 0.20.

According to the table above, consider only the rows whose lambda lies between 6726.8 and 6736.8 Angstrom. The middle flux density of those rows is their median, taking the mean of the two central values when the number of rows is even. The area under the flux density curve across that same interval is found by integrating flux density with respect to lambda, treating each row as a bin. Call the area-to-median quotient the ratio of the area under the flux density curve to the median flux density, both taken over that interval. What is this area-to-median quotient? 10.0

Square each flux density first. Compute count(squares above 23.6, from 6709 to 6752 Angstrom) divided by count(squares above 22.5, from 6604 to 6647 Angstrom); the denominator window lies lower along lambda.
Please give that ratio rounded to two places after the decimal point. 0.55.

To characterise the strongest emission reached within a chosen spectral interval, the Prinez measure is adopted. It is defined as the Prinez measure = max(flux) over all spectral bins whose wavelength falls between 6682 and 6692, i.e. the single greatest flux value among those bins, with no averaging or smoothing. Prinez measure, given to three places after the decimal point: 4.357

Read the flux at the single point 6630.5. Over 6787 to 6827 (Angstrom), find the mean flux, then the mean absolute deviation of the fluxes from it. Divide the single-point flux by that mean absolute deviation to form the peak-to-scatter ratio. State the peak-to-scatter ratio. 25.9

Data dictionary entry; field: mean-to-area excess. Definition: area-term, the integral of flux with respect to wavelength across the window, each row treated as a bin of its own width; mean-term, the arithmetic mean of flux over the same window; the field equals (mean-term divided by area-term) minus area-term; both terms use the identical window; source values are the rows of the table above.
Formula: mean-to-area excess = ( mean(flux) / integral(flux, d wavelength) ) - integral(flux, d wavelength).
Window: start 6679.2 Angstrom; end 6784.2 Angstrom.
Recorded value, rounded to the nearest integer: -480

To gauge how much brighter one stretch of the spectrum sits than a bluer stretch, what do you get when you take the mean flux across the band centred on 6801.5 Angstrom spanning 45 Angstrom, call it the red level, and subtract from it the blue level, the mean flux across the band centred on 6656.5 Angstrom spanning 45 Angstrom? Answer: -0.25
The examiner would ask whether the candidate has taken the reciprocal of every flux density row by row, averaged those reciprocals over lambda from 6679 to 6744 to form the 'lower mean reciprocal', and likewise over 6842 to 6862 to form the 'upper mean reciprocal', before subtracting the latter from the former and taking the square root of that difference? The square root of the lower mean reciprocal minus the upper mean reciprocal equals 0.15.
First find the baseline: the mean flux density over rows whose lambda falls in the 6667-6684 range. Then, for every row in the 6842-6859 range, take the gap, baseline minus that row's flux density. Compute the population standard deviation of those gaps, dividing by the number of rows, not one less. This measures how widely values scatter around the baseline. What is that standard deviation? 0.180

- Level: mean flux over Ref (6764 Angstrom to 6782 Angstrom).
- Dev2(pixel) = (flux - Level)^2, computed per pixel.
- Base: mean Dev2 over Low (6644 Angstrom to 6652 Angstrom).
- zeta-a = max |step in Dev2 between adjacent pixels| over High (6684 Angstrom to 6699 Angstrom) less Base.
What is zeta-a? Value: 1.6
